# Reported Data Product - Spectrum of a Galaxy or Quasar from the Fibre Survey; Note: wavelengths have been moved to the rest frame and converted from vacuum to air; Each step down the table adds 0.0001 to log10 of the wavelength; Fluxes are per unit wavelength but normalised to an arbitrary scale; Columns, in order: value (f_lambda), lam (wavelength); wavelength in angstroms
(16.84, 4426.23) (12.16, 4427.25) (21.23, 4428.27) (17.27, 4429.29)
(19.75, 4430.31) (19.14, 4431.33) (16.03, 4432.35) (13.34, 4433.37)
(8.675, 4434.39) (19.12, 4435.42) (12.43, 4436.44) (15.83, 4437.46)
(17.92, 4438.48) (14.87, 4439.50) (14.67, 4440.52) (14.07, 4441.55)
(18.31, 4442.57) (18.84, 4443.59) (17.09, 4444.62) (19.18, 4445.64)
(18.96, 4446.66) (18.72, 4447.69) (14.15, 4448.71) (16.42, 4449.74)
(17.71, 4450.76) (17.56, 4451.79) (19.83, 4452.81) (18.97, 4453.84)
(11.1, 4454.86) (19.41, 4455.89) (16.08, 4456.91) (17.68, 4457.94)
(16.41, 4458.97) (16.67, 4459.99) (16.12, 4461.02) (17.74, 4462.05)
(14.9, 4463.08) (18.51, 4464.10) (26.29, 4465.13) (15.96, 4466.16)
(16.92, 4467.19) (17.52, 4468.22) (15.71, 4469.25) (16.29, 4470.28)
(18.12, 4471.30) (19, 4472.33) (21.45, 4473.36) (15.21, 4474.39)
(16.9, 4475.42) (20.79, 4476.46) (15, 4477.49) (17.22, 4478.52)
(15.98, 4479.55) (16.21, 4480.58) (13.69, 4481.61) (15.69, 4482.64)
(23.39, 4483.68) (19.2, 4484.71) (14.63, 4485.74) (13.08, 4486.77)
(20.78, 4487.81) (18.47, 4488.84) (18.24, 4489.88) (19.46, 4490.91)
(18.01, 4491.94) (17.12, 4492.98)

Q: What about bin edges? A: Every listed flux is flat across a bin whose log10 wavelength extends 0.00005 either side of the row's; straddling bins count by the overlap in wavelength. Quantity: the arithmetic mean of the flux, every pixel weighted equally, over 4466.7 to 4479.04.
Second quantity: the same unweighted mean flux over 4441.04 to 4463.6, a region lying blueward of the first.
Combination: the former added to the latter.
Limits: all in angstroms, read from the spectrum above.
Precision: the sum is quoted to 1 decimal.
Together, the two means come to 34.6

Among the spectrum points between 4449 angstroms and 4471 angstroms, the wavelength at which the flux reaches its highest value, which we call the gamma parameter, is 4465.13 angstroms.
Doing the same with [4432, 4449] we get 4445.64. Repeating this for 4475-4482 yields 4476.46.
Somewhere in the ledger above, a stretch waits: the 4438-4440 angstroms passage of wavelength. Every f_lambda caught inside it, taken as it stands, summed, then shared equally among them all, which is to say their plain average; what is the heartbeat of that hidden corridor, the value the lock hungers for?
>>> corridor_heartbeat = 16.4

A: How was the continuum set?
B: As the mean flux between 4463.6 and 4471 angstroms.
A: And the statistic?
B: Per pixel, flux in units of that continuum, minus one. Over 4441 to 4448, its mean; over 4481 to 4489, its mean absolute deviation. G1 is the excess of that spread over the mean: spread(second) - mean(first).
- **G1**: 0.19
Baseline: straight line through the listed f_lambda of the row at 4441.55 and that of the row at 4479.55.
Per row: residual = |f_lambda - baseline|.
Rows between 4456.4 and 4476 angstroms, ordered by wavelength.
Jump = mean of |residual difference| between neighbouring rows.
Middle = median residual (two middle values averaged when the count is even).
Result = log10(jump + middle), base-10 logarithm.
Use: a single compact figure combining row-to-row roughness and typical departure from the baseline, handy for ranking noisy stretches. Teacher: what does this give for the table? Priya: 0.60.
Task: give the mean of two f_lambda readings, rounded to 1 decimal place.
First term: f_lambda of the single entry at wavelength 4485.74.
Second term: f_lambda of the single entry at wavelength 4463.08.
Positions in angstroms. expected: 14.8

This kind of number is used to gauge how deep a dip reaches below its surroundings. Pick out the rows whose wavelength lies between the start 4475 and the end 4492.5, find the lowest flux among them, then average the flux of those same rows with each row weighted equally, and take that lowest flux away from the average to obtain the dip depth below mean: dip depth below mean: 4.4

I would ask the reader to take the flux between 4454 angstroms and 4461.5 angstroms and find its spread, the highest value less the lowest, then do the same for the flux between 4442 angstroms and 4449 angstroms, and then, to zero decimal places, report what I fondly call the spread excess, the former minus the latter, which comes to 3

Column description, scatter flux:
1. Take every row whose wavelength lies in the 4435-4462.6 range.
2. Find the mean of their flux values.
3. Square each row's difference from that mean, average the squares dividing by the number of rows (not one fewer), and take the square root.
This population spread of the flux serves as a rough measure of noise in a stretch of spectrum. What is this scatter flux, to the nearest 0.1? 2.2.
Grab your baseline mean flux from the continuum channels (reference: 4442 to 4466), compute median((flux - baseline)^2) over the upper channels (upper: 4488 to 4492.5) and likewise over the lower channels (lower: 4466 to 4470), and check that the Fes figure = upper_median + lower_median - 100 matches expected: -97.8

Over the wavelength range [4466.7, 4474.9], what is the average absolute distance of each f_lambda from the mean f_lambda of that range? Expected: 1.5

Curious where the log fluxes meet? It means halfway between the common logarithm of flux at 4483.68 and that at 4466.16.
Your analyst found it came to 1.29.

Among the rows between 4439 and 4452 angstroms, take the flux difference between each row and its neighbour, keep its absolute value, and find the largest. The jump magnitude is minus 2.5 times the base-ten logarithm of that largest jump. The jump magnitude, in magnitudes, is -1.6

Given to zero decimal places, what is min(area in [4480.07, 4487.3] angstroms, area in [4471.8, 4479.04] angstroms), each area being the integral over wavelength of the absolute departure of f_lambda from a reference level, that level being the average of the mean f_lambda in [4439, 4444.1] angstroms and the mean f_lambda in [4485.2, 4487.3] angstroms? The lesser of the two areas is 19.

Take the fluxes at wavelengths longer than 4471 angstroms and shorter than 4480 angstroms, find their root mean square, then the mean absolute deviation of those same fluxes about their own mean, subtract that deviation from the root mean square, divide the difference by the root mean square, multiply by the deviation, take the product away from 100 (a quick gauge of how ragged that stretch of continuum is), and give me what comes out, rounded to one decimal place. 98.3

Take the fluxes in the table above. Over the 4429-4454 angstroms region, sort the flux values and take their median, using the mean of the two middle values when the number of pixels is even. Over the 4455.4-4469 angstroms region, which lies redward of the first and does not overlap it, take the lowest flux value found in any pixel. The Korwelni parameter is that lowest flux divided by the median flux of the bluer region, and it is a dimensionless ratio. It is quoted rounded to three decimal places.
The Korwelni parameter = 0.849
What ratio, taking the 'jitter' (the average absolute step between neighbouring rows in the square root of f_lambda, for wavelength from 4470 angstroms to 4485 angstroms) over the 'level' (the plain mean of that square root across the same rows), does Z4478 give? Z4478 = 0.086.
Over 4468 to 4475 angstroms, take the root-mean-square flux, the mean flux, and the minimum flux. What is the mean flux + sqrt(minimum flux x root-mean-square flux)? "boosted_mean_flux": 34.0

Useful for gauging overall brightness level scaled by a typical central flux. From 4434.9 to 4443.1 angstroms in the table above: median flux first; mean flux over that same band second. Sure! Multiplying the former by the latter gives 244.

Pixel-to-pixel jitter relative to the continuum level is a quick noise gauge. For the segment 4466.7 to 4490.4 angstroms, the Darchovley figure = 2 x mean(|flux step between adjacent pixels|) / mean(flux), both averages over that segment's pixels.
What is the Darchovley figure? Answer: 0.33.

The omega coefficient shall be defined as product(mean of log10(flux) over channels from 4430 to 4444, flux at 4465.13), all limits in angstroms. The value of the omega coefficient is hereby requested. 31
